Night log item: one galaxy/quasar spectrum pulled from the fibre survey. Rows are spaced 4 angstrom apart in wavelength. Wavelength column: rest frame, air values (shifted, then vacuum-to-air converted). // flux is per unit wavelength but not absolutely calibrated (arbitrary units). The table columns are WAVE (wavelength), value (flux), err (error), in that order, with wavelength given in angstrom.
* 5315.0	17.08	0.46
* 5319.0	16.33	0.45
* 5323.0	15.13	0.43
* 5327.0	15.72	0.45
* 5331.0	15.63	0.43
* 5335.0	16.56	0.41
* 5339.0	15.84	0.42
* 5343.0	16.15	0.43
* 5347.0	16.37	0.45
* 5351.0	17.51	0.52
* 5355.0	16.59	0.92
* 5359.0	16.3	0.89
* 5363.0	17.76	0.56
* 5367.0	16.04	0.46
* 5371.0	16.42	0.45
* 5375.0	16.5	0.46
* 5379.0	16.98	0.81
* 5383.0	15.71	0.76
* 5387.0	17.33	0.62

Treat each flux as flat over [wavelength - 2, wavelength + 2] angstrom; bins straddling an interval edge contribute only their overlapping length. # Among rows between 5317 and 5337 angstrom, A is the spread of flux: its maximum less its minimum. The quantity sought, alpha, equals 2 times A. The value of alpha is 2.9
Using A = 1.4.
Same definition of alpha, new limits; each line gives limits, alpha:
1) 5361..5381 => 3.4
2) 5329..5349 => 1.9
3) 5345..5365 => 2.9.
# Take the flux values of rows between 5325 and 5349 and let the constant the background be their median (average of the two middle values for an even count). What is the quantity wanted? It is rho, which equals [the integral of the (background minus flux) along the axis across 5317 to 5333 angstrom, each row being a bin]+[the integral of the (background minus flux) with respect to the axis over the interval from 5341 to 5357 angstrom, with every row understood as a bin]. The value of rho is -5.9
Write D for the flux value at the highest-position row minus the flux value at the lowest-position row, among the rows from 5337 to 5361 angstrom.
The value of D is 0.5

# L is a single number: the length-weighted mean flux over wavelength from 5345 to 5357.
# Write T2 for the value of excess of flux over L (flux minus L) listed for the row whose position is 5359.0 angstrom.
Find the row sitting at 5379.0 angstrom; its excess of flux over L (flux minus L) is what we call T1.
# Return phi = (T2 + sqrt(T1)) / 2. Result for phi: -0.06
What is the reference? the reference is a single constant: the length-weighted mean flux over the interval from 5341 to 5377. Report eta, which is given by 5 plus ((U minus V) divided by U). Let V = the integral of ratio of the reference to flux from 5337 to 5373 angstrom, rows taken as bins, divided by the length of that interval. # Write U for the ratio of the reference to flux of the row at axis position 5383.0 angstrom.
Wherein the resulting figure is 5.05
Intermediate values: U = 1.06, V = 1.006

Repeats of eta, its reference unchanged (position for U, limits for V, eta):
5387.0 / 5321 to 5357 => 4.93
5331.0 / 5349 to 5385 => 5.06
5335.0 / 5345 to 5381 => 5.01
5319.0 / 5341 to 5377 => 5.02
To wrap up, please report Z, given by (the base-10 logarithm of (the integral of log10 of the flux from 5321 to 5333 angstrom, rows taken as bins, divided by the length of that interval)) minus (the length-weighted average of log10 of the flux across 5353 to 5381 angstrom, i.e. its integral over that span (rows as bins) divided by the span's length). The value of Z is -1.15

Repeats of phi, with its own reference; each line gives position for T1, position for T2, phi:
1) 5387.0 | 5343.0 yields 0.02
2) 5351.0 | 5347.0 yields 0.19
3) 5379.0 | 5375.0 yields 0.04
